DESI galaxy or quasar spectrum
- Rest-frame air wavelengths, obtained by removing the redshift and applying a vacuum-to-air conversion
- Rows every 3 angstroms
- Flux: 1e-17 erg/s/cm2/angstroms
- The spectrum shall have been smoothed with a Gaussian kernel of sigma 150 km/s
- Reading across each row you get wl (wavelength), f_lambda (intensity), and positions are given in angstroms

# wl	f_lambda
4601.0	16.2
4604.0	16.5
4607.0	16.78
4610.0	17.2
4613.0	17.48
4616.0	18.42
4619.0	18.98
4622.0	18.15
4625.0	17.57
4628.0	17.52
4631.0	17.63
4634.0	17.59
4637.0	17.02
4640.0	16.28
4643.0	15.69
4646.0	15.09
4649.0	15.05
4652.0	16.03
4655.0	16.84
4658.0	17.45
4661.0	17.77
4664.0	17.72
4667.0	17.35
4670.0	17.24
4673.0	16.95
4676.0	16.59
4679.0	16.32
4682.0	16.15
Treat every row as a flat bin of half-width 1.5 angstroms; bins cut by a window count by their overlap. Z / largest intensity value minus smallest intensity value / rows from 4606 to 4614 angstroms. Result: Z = 0.70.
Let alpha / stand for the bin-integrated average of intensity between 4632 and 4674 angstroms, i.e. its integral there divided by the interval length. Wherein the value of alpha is 16.7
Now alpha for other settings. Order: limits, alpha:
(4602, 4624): 17.6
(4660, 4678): 17.2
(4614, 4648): 17.2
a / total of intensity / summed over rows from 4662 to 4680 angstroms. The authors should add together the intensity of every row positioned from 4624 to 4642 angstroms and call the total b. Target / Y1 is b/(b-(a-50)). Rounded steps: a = 102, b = 104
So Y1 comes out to 2.01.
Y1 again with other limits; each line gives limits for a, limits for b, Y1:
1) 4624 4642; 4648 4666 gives 2.13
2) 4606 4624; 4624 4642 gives 2.22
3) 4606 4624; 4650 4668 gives 2.24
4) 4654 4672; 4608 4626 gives 2.02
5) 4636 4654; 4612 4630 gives 1.72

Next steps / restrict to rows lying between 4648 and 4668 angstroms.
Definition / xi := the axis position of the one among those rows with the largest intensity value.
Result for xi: 4661.0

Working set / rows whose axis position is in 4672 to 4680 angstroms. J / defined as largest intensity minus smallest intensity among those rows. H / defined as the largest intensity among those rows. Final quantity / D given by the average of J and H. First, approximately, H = 16.95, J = 0.630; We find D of 8.79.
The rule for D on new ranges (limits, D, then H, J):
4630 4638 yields 9.12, 17.63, 0.610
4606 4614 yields 9.09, 17.48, 0.700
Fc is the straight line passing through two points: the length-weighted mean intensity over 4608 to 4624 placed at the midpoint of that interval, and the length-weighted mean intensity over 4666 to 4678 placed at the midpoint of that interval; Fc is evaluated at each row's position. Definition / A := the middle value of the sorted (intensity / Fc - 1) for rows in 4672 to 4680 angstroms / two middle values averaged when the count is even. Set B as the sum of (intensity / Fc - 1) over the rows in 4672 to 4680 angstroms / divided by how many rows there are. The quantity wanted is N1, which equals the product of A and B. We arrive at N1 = 0.0003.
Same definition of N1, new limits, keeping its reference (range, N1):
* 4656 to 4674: 0.0003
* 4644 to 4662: 0.0028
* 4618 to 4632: 0.0000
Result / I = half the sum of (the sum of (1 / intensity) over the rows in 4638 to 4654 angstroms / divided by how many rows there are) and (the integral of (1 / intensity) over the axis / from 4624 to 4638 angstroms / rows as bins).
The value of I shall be 0.43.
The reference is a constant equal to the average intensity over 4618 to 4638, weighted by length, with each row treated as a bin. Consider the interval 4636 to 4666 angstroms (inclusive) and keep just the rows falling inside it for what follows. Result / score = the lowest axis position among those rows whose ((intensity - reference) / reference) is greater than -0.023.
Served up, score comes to 4658.0 angstroms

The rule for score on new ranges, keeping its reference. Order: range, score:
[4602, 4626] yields 4613.0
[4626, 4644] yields 4628.0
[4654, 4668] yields 4658.0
